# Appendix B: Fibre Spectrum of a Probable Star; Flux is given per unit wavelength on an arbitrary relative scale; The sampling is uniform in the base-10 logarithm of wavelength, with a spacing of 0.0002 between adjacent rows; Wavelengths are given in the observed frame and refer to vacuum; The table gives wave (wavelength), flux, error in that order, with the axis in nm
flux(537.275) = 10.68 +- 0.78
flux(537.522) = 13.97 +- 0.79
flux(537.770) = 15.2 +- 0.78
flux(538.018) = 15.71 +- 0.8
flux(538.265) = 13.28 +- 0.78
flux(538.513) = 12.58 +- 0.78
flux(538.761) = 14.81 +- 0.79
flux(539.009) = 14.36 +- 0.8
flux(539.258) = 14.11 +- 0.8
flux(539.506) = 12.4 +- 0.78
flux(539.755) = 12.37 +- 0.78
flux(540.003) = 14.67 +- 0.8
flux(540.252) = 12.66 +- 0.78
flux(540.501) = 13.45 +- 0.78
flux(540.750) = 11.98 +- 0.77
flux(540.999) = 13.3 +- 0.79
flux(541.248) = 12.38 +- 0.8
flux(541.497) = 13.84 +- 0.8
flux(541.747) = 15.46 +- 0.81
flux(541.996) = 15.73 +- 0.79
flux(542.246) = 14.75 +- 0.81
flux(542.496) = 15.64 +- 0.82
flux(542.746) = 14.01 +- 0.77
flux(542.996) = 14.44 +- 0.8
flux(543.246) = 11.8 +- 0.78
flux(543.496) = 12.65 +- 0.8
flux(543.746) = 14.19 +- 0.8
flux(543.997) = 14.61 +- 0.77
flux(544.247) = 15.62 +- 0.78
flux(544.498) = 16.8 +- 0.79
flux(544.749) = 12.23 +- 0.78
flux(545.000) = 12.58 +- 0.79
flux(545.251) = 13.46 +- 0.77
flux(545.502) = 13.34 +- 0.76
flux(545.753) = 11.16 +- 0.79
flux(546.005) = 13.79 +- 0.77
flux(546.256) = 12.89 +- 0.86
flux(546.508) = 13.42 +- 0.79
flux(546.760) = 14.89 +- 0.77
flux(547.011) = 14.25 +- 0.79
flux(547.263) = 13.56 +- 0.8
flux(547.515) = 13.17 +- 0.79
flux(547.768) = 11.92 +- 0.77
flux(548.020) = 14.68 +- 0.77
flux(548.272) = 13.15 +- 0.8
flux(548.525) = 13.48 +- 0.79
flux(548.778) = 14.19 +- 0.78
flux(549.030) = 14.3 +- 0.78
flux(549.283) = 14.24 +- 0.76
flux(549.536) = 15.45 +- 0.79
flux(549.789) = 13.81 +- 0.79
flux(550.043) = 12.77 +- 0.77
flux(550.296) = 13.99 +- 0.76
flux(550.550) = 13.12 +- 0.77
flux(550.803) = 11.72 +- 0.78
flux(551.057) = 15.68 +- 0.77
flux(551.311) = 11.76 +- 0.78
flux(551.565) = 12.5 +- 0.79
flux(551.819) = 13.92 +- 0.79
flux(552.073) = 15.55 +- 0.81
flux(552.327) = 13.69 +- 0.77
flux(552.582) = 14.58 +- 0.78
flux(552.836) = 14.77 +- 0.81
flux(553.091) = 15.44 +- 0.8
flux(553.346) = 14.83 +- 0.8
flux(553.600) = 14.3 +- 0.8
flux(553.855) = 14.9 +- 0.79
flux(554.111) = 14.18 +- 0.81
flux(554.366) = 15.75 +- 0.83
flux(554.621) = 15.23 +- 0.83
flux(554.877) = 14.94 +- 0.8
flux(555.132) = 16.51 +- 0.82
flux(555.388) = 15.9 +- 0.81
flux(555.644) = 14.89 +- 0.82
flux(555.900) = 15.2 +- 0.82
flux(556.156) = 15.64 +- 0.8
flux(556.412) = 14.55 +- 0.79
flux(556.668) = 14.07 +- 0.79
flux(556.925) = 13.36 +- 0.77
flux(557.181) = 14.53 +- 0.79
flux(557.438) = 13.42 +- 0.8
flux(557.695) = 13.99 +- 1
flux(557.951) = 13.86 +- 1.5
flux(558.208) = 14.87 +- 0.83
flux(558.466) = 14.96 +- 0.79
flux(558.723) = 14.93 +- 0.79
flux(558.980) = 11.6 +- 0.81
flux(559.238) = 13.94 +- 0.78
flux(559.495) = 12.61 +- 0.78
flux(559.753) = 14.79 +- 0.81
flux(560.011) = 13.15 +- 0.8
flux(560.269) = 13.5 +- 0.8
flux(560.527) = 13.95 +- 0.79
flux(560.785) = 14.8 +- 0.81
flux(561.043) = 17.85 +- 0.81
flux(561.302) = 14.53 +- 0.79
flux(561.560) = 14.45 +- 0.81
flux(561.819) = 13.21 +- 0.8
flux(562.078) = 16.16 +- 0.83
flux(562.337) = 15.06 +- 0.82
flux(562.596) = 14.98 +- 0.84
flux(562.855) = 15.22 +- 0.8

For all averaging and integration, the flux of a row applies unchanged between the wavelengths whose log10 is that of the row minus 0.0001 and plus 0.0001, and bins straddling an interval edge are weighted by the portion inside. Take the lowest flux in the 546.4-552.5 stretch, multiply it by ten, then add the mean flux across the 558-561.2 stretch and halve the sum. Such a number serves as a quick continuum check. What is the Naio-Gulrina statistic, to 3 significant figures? 65.7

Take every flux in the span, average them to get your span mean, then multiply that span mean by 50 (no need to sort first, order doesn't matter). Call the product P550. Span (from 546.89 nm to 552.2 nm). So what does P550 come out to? 684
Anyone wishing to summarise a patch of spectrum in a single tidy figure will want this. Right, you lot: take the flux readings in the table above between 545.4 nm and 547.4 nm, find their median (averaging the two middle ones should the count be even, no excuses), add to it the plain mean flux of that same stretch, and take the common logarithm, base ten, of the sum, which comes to 1.43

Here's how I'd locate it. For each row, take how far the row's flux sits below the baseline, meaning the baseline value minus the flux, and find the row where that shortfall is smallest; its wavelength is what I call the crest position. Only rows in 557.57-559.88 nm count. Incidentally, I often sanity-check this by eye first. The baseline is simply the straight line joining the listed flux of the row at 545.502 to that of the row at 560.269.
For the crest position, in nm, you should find 558.466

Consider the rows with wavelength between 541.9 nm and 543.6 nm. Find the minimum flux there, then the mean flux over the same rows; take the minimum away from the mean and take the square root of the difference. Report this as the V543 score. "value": 1.53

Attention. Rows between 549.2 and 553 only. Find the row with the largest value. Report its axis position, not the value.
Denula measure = 551.057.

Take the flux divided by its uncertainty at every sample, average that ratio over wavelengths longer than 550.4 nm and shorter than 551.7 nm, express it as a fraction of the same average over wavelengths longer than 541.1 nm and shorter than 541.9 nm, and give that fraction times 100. 96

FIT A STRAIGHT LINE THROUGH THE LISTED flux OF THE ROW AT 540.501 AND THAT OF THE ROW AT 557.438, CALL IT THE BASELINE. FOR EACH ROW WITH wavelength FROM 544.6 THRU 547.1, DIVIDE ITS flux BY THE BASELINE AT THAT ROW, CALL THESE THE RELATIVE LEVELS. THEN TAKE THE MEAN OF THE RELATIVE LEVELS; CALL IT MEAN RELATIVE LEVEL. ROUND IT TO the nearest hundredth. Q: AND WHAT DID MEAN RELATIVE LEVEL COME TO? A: 0.98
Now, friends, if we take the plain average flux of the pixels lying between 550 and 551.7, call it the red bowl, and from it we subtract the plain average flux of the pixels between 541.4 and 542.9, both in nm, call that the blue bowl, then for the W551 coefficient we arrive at -1.8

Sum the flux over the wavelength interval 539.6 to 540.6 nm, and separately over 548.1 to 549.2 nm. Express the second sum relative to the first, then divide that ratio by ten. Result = 0.104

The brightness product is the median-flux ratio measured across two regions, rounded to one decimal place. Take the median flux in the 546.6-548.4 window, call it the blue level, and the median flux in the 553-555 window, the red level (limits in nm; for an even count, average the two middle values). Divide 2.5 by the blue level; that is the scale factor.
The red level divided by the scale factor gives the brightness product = 80.9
